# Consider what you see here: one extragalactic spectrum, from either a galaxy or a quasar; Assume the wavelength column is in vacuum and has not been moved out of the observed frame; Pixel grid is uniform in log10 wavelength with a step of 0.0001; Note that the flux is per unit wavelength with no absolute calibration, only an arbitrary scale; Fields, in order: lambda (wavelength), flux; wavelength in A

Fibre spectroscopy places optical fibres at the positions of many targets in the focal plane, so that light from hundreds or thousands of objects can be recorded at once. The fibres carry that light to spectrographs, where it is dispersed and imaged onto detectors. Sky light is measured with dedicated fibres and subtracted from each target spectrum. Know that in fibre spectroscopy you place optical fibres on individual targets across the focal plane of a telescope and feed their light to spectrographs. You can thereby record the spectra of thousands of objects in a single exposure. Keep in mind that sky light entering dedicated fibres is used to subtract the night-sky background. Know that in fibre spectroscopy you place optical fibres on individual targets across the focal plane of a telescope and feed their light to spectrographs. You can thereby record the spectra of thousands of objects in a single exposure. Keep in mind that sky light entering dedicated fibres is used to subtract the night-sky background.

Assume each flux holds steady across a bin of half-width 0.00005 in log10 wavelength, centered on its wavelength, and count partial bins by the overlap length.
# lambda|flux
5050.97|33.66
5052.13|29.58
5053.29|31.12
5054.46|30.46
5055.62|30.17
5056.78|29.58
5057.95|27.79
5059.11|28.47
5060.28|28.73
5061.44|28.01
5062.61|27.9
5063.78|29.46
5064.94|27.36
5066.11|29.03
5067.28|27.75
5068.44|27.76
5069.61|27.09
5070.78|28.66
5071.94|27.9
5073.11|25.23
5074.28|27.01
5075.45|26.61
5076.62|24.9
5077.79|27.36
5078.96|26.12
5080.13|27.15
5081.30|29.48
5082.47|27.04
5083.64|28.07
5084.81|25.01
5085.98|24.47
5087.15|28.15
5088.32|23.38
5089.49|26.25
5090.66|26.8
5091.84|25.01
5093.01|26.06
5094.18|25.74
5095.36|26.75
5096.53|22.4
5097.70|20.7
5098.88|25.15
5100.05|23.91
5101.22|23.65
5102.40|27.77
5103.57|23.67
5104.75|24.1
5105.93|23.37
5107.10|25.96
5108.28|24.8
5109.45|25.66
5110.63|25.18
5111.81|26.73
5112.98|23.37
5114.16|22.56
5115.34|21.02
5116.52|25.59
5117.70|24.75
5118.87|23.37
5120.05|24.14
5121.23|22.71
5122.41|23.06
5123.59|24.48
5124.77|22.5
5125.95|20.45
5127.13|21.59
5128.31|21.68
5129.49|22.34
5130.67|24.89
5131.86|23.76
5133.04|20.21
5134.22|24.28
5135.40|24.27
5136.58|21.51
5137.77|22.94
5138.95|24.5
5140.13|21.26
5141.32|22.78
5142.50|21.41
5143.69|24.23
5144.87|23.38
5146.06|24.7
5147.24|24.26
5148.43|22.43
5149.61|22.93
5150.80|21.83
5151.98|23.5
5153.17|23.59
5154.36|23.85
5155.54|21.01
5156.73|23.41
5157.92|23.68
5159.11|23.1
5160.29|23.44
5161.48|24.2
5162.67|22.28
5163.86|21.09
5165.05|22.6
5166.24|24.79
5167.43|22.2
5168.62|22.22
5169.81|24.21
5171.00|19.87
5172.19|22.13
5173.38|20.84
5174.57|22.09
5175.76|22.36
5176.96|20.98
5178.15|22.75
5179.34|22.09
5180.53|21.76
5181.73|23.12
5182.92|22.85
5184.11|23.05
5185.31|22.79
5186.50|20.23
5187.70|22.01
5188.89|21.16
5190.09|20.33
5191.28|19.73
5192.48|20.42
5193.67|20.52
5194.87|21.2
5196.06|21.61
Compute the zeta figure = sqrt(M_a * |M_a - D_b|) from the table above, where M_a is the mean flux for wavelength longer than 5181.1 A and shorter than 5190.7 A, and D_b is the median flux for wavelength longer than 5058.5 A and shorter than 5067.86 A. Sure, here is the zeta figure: 12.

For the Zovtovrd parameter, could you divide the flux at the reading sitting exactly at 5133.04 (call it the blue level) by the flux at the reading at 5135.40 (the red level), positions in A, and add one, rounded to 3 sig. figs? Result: 1.83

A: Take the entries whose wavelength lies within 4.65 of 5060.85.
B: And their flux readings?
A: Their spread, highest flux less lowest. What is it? 2.2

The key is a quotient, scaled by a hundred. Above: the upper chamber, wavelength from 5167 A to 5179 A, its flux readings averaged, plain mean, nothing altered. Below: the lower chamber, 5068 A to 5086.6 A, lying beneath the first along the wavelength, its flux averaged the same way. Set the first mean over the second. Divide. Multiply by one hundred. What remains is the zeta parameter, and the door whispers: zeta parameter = 82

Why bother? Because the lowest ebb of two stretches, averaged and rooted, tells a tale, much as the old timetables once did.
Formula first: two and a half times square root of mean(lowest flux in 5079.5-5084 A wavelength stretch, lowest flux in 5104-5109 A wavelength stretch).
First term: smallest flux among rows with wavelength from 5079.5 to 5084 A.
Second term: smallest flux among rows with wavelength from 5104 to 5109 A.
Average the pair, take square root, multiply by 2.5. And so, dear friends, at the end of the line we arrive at 12.6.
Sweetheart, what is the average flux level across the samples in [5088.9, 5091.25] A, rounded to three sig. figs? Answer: 26.5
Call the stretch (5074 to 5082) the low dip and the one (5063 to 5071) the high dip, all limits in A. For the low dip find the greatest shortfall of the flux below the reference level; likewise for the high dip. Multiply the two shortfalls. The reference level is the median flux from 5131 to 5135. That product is 3.8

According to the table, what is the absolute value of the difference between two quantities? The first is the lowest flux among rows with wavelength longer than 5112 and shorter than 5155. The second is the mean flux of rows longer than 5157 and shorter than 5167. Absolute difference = 2.9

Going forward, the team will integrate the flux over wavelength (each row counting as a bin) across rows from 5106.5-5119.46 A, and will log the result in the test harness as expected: 317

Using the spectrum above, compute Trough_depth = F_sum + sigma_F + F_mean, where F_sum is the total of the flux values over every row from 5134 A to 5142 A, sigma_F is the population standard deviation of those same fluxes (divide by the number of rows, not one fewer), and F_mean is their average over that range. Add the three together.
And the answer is 186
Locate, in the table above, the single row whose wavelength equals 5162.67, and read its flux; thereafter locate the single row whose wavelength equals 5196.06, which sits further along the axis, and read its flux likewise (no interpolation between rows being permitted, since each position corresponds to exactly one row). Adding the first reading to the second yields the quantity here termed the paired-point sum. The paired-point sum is 44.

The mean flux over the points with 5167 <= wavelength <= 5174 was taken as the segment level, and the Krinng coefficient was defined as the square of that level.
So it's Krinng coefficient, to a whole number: 480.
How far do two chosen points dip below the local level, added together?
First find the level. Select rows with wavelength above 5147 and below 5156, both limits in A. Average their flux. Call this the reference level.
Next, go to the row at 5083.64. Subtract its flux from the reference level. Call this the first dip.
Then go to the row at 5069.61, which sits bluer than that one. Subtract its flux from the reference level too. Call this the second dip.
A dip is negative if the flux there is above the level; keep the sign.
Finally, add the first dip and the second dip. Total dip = -9.3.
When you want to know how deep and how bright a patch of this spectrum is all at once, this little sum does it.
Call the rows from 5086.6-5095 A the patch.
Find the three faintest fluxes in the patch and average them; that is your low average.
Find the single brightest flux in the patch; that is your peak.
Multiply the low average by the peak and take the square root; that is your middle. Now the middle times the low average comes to 652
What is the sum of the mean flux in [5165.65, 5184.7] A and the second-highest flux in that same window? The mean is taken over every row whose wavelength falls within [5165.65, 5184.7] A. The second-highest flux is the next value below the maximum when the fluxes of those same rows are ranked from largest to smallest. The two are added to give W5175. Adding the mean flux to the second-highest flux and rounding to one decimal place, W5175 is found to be 46.5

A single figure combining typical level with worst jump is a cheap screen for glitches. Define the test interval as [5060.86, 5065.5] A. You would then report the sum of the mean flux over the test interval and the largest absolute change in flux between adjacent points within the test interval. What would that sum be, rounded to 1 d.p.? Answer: 30.3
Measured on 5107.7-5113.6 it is 28.5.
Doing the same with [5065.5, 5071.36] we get 29.6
